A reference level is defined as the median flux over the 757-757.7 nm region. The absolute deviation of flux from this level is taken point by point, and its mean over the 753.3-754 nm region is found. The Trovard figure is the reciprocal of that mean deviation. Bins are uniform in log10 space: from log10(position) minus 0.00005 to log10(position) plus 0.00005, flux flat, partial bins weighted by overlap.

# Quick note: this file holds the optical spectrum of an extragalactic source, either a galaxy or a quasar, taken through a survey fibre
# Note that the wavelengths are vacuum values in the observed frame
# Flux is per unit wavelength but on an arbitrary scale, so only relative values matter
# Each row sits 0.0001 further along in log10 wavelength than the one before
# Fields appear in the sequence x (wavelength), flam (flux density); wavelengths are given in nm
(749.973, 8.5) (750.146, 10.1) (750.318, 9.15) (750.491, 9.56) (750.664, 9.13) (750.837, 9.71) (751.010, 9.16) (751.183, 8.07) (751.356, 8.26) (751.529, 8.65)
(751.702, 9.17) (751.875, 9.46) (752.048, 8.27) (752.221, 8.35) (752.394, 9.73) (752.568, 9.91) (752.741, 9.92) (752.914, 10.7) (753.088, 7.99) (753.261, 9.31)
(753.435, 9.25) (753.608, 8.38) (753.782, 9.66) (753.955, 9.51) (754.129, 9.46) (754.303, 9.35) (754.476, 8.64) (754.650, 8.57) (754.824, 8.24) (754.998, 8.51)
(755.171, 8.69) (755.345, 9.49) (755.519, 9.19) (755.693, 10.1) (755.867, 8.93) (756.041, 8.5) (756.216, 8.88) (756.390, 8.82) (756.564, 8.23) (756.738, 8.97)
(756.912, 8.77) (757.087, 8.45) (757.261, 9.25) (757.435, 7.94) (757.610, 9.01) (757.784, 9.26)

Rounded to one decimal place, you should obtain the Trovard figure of 1.6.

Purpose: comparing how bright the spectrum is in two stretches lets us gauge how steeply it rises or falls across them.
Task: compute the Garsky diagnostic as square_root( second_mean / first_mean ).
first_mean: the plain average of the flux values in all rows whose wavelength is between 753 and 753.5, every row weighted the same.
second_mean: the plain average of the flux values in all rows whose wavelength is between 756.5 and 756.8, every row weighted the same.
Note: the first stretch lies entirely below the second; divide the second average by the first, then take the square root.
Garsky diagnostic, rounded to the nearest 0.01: 0.99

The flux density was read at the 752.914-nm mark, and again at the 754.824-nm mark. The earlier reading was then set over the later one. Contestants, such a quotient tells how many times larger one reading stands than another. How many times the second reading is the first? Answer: 1.30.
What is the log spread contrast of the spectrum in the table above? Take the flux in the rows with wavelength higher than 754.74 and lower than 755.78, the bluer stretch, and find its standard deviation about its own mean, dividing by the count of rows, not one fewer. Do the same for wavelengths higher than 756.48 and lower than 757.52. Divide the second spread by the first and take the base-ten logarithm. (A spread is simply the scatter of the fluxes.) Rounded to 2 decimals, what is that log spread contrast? -0.15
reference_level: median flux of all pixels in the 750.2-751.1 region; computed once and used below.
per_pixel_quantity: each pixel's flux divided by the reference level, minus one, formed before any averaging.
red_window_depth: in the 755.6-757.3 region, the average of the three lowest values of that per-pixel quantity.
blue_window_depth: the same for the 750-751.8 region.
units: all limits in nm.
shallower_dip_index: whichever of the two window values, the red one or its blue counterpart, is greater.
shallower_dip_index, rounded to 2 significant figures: -0.084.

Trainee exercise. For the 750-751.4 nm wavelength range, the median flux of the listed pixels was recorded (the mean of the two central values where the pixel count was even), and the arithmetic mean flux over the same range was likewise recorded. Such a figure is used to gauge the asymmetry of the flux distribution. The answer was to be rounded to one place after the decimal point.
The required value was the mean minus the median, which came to 0.0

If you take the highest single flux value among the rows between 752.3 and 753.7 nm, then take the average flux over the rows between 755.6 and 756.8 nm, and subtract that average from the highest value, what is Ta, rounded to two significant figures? 1.8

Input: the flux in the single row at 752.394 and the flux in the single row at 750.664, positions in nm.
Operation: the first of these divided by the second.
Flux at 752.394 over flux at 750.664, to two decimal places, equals 1.07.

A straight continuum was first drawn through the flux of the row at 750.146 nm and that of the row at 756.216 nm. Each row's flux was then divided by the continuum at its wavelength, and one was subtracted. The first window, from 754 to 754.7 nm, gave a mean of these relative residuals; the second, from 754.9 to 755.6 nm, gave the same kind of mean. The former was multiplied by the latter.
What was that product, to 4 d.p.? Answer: 0.0003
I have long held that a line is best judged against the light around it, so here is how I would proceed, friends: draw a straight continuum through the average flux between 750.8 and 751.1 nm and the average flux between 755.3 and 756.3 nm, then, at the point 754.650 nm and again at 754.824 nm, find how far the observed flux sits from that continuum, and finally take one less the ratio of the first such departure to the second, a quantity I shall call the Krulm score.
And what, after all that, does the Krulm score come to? 0.3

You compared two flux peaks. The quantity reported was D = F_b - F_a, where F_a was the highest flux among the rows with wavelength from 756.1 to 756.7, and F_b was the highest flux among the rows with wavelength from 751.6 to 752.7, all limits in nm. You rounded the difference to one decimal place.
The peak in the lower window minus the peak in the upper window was 1.0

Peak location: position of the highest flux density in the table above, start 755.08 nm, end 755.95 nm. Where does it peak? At 755.693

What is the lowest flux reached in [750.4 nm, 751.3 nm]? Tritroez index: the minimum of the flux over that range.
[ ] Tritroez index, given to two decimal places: 8.07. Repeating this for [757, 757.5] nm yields 7.94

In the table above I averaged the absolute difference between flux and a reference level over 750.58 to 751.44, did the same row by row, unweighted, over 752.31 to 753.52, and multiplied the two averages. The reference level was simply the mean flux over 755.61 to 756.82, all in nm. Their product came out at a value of 0.49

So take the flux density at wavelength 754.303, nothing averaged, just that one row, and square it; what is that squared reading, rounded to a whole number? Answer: 87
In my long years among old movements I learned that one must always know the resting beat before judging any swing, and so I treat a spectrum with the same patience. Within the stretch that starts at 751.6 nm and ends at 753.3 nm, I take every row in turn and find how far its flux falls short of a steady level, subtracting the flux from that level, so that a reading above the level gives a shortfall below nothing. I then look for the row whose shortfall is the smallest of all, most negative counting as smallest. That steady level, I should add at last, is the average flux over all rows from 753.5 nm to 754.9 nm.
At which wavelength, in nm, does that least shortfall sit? 752.914 nm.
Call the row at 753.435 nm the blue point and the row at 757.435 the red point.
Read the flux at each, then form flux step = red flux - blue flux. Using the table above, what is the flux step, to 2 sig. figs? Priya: -1.3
